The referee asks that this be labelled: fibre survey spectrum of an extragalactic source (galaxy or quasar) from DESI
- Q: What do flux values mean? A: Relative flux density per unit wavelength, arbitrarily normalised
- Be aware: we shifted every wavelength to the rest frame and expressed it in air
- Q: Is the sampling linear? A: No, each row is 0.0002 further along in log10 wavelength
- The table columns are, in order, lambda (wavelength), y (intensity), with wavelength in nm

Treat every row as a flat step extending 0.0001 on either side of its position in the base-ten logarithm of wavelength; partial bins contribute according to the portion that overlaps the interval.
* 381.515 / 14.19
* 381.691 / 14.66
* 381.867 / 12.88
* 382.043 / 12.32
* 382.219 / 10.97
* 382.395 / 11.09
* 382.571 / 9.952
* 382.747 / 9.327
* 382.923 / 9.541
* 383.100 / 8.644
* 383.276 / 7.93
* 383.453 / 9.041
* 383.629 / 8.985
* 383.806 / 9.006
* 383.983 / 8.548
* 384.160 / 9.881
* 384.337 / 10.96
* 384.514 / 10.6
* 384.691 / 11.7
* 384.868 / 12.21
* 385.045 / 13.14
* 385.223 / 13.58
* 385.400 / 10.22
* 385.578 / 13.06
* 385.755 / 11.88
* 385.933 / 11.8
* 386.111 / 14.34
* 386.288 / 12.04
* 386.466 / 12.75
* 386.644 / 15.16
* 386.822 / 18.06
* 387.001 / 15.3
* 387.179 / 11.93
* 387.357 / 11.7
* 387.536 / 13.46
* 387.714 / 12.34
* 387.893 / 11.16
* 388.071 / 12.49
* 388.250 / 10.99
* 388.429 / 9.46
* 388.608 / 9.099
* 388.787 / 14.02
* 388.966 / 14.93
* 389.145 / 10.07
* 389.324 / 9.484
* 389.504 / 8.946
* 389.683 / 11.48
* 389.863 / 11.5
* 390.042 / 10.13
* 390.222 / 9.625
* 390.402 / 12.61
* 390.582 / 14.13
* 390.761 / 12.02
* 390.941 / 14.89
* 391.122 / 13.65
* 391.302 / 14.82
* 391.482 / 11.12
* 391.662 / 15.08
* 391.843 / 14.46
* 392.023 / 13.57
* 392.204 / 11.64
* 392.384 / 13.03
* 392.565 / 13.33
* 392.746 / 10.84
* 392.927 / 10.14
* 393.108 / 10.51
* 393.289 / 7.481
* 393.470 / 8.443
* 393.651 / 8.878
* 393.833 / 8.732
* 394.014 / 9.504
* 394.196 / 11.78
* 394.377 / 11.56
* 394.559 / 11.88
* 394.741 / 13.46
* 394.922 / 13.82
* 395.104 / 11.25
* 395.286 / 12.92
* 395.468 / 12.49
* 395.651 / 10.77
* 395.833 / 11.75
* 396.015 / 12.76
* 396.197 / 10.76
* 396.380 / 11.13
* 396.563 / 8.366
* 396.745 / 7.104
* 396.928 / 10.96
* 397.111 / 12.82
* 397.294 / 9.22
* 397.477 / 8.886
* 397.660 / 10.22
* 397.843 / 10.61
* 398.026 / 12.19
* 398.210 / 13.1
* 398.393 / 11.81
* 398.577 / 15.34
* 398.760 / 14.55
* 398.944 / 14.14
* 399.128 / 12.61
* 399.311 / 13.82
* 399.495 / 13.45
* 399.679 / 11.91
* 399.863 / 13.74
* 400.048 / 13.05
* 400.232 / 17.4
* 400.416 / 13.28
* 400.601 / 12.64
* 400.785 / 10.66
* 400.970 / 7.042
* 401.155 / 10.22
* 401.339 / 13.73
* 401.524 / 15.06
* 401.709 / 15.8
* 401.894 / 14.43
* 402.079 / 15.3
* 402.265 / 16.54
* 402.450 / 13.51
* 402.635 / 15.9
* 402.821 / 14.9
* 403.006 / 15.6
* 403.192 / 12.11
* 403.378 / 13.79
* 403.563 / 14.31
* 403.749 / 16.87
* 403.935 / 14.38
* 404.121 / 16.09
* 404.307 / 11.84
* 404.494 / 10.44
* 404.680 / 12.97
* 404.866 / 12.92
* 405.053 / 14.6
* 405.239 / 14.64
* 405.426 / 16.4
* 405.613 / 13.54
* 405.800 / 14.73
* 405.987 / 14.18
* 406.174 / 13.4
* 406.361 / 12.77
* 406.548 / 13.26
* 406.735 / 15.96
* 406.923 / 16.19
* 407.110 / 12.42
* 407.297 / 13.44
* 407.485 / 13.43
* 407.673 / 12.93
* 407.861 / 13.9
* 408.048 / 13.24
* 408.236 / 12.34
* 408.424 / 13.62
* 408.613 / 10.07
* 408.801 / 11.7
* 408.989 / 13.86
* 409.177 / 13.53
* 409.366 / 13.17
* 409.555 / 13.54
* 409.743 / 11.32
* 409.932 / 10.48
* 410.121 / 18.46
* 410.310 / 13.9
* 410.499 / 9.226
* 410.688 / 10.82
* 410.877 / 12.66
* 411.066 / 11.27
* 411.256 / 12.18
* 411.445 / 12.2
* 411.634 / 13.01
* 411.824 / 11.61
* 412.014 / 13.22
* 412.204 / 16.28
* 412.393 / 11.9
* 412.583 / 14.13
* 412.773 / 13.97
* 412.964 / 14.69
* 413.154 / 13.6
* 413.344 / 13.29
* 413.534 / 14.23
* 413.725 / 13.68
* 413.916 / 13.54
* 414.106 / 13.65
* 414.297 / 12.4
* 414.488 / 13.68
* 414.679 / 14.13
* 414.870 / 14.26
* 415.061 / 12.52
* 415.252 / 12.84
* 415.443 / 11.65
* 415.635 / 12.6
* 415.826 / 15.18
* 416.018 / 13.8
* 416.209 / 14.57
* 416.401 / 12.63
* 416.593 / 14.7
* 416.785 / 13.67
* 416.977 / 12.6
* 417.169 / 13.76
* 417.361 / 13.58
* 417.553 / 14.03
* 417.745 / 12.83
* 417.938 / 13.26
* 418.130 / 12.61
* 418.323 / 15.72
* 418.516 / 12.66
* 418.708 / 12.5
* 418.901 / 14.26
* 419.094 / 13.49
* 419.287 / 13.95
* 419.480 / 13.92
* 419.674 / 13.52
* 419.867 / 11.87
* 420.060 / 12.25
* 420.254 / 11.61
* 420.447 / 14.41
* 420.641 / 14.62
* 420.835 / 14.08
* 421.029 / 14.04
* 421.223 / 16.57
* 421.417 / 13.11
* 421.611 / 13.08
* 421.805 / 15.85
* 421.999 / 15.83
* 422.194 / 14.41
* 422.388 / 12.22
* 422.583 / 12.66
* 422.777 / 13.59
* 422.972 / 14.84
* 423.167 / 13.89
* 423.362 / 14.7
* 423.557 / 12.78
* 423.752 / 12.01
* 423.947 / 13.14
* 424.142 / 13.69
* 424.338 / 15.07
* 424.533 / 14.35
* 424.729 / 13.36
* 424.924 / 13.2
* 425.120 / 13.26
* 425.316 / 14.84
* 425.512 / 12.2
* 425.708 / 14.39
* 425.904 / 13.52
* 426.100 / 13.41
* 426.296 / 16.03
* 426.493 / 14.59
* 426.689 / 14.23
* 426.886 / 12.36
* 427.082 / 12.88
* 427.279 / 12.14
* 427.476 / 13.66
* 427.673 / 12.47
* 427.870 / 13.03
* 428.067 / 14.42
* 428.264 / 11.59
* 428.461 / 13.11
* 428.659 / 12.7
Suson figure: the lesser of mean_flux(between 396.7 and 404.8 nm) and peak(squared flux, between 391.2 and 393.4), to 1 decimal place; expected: 13.1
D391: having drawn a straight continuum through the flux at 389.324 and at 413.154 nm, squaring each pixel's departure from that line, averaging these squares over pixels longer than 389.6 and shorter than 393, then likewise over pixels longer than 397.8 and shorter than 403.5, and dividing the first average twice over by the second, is 0.15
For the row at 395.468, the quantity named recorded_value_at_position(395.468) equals 12.49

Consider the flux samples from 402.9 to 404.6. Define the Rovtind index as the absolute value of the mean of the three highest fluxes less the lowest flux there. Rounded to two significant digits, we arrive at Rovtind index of 5.7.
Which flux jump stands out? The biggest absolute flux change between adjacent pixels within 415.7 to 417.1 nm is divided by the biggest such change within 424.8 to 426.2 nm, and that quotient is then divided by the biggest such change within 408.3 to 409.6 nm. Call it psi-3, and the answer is 0.2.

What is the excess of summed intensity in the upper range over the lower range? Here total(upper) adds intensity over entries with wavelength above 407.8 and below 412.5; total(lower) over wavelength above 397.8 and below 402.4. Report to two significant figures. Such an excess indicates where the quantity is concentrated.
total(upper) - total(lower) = -15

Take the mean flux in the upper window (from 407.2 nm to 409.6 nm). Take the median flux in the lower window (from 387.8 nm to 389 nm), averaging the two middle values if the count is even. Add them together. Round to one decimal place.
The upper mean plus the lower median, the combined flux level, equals 24.1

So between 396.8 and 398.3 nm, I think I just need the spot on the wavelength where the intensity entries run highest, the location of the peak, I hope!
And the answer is 398.210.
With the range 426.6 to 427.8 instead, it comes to 426.689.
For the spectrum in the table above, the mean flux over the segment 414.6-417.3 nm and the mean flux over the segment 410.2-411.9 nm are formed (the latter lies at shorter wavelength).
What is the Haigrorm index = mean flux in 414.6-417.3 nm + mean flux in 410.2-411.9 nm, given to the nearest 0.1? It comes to 25.4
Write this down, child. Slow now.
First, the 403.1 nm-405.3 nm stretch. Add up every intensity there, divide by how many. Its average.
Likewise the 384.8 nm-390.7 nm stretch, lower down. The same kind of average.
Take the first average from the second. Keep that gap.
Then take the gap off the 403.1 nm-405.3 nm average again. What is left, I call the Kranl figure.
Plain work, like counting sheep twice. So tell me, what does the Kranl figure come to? 15.3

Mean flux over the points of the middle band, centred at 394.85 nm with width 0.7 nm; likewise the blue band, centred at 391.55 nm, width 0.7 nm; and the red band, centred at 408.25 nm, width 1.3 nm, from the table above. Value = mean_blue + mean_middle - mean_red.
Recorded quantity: 13.9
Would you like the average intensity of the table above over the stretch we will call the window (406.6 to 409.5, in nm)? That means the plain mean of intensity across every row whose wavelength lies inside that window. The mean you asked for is 13.3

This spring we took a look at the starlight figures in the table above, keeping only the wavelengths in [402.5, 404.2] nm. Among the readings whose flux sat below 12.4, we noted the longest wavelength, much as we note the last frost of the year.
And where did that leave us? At 403.192 nm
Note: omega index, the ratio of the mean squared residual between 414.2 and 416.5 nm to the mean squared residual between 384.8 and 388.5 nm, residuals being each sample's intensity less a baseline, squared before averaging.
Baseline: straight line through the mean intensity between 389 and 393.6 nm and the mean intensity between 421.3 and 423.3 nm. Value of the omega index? 0.20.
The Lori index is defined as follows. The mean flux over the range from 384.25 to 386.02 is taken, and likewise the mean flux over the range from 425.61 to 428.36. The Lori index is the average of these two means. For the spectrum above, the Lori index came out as 12.7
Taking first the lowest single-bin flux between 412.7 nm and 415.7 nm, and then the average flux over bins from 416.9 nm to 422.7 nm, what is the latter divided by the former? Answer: 1.2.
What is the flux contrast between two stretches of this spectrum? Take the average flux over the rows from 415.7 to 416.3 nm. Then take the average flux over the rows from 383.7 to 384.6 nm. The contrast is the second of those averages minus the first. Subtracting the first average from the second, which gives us -4.7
